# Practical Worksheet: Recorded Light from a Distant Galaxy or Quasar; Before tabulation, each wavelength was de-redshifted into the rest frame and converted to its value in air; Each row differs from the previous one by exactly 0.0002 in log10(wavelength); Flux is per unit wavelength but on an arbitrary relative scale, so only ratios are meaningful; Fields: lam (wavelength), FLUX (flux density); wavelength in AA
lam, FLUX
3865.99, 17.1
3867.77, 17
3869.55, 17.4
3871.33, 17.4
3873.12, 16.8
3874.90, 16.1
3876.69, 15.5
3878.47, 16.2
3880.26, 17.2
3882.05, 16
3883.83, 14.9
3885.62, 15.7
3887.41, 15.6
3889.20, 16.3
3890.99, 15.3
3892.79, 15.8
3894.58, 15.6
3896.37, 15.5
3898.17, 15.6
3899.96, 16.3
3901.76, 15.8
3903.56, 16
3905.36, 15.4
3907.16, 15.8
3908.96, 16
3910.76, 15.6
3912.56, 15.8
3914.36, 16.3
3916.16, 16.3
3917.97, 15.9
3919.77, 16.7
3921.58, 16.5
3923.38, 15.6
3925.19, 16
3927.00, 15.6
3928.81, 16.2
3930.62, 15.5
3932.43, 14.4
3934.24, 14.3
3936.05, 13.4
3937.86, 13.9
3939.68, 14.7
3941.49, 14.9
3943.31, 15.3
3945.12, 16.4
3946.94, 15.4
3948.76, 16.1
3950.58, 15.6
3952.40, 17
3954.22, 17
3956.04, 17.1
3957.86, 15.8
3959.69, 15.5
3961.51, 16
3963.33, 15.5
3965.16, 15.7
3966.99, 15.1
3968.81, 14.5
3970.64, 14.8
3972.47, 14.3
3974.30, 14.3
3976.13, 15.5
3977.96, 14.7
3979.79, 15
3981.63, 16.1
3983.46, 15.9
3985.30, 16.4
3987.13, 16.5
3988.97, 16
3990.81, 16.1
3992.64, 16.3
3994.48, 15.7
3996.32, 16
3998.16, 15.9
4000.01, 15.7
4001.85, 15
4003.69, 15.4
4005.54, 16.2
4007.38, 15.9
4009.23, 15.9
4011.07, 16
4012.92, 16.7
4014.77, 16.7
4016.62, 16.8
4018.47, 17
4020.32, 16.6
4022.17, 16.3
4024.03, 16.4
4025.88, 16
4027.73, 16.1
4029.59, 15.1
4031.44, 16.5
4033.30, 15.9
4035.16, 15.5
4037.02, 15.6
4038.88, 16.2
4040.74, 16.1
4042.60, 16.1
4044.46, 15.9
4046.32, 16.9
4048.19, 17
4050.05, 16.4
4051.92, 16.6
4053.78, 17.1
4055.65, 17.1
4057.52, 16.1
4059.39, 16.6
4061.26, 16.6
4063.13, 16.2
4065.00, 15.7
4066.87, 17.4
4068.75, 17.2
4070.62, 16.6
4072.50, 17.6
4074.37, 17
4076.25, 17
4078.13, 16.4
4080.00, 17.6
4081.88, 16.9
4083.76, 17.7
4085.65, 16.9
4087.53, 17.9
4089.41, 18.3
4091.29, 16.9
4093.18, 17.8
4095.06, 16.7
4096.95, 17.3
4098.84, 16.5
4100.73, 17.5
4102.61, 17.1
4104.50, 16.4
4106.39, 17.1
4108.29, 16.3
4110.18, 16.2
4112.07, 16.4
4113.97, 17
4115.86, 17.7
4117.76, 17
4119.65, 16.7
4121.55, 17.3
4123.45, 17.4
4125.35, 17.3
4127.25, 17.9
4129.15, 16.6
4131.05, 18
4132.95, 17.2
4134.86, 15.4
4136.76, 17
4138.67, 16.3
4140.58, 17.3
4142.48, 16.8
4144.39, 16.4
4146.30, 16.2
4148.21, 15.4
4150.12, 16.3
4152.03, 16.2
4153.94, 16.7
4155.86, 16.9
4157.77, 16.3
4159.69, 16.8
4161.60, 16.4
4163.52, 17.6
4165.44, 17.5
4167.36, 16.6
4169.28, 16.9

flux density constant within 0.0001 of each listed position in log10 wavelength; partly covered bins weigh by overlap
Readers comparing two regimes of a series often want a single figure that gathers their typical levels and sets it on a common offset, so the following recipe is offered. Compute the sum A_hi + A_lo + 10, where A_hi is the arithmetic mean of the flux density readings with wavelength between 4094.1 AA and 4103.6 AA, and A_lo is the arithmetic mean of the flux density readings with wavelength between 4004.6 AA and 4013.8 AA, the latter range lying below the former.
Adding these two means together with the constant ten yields 43.2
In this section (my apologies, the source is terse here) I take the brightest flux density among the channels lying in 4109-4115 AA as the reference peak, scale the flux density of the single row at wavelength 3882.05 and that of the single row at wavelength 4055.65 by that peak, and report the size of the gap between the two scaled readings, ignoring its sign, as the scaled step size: 0.065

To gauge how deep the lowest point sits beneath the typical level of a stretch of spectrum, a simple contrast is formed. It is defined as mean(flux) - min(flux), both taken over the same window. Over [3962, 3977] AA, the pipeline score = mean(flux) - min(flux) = 0.7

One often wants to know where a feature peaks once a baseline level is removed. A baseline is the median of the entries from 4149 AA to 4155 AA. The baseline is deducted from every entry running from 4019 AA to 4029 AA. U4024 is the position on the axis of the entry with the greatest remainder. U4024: 4020.32 AA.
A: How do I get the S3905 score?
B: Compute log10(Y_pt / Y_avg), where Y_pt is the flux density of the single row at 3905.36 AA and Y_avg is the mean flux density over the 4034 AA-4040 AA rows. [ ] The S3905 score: -0.010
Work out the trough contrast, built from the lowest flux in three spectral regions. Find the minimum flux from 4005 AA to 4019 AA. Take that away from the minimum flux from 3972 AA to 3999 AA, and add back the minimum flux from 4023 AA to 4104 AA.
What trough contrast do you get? 13.5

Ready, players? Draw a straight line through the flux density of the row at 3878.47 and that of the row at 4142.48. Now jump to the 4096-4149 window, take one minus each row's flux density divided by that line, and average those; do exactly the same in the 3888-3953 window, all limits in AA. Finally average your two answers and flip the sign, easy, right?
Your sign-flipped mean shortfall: -0.018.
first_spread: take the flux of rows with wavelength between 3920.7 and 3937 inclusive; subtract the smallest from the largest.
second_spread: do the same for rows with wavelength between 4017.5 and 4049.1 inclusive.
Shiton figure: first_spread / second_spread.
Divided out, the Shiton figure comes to 1.6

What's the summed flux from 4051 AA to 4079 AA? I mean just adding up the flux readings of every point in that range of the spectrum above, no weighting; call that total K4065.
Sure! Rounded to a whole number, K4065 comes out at 251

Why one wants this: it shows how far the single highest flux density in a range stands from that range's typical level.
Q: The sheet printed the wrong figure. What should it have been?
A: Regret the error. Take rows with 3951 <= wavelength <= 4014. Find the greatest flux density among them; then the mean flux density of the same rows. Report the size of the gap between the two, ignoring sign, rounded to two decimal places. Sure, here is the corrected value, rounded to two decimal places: 1.35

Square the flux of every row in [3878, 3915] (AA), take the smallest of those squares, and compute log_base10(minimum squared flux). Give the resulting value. 2.35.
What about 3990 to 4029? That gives 2.35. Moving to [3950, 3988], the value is 2.31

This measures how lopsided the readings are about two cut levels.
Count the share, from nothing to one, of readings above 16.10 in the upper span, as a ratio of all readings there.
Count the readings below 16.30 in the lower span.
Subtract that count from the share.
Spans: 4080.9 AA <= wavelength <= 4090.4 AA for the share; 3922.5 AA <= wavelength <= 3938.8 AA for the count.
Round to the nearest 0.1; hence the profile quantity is -8.0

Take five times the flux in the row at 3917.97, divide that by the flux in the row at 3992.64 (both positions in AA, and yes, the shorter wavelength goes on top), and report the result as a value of 4.88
